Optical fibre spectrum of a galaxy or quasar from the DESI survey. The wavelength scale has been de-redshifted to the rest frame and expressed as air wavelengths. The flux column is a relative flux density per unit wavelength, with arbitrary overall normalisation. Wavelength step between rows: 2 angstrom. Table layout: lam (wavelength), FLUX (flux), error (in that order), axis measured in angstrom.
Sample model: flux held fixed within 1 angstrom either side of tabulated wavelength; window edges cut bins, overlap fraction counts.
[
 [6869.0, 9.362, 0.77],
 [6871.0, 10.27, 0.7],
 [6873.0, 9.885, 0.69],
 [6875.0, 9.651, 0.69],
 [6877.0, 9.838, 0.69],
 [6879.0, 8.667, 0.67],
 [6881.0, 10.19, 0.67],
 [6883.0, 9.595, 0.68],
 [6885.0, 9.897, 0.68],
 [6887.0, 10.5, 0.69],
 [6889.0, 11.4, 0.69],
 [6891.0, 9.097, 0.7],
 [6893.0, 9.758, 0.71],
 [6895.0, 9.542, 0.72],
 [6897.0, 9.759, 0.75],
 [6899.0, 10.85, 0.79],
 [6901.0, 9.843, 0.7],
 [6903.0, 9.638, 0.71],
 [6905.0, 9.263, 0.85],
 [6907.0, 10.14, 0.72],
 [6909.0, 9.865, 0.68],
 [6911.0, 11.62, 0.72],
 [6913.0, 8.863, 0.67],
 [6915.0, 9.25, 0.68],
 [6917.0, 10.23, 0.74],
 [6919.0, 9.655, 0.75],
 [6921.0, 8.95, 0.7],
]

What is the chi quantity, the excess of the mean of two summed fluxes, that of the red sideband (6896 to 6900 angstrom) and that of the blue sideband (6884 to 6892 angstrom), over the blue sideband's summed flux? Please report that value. -10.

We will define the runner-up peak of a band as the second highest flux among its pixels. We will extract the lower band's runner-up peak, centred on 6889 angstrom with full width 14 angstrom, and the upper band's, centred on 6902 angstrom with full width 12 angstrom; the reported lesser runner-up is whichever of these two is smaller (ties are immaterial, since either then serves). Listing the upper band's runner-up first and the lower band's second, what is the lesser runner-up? 10.1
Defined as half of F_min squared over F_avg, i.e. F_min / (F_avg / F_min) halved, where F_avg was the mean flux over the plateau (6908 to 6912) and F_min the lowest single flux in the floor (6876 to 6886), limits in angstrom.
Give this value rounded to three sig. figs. 3.50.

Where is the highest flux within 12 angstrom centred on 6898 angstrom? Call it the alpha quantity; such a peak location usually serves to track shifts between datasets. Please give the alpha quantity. 6899.0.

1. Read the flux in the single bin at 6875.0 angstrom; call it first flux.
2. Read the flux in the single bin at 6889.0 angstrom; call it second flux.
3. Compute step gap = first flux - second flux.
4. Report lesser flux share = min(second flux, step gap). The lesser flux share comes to -2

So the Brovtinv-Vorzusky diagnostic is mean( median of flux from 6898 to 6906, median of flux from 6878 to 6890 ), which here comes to 9.89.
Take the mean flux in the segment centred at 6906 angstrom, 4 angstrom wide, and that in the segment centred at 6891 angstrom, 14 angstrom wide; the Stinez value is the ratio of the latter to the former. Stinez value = 1.03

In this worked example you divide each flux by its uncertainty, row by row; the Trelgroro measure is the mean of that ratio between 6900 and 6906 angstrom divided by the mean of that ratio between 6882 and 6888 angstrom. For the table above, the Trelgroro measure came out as 0.88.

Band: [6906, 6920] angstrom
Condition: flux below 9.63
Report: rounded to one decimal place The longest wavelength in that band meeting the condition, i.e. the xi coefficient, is 6915.0 angstrom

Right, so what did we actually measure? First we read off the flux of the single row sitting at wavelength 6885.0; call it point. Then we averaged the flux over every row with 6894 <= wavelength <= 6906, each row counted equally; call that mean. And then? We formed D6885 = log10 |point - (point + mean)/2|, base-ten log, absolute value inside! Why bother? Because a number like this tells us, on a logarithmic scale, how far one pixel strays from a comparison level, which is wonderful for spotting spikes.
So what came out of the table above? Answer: -1.39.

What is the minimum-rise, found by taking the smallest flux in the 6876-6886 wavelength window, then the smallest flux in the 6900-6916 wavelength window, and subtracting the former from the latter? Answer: 0.2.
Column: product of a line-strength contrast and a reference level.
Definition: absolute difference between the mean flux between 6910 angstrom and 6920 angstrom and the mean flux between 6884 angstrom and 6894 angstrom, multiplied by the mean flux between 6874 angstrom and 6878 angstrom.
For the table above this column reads 2.0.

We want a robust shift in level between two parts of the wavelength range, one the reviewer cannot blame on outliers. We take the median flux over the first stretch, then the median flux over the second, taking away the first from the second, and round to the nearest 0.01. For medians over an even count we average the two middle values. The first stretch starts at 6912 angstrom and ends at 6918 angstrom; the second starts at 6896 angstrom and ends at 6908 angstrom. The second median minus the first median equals 0.55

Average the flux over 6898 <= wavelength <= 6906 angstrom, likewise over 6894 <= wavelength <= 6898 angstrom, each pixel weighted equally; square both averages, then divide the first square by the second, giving 1.05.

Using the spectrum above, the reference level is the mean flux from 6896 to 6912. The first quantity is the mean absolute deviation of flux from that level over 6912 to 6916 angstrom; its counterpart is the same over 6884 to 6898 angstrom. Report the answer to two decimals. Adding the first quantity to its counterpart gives 1.67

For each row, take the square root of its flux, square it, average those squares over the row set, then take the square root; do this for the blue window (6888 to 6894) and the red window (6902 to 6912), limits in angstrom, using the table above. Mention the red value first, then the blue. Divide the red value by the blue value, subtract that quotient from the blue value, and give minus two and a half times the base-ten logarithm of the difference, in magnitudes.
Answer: -0.843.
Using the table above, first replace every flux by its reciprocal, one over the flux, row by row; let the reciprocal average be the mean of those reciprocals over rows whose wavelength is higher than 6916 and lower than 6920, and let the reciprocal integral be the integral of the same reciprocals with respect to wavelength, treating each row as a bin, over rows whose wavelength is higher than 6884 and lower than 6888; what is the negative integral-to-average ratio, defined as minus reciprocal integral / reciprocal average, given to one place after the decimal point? -3.9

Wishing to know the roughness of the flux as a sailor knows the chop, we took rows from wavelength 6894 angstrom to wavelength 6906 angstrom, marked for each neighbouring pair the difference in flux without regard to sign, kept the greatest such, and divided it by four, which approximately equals 0.3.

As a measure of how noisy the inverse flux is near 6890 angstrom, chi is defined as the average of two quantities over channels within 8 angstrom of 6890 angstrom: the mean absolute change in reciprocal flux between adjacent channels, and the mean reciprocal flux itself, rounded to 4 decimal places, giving 0.0541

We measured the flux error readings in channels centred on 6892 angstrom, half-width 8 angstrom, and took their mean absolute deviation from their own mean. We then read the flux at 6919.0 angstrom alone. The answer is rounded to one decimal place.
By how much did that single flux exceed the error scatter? 9.6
